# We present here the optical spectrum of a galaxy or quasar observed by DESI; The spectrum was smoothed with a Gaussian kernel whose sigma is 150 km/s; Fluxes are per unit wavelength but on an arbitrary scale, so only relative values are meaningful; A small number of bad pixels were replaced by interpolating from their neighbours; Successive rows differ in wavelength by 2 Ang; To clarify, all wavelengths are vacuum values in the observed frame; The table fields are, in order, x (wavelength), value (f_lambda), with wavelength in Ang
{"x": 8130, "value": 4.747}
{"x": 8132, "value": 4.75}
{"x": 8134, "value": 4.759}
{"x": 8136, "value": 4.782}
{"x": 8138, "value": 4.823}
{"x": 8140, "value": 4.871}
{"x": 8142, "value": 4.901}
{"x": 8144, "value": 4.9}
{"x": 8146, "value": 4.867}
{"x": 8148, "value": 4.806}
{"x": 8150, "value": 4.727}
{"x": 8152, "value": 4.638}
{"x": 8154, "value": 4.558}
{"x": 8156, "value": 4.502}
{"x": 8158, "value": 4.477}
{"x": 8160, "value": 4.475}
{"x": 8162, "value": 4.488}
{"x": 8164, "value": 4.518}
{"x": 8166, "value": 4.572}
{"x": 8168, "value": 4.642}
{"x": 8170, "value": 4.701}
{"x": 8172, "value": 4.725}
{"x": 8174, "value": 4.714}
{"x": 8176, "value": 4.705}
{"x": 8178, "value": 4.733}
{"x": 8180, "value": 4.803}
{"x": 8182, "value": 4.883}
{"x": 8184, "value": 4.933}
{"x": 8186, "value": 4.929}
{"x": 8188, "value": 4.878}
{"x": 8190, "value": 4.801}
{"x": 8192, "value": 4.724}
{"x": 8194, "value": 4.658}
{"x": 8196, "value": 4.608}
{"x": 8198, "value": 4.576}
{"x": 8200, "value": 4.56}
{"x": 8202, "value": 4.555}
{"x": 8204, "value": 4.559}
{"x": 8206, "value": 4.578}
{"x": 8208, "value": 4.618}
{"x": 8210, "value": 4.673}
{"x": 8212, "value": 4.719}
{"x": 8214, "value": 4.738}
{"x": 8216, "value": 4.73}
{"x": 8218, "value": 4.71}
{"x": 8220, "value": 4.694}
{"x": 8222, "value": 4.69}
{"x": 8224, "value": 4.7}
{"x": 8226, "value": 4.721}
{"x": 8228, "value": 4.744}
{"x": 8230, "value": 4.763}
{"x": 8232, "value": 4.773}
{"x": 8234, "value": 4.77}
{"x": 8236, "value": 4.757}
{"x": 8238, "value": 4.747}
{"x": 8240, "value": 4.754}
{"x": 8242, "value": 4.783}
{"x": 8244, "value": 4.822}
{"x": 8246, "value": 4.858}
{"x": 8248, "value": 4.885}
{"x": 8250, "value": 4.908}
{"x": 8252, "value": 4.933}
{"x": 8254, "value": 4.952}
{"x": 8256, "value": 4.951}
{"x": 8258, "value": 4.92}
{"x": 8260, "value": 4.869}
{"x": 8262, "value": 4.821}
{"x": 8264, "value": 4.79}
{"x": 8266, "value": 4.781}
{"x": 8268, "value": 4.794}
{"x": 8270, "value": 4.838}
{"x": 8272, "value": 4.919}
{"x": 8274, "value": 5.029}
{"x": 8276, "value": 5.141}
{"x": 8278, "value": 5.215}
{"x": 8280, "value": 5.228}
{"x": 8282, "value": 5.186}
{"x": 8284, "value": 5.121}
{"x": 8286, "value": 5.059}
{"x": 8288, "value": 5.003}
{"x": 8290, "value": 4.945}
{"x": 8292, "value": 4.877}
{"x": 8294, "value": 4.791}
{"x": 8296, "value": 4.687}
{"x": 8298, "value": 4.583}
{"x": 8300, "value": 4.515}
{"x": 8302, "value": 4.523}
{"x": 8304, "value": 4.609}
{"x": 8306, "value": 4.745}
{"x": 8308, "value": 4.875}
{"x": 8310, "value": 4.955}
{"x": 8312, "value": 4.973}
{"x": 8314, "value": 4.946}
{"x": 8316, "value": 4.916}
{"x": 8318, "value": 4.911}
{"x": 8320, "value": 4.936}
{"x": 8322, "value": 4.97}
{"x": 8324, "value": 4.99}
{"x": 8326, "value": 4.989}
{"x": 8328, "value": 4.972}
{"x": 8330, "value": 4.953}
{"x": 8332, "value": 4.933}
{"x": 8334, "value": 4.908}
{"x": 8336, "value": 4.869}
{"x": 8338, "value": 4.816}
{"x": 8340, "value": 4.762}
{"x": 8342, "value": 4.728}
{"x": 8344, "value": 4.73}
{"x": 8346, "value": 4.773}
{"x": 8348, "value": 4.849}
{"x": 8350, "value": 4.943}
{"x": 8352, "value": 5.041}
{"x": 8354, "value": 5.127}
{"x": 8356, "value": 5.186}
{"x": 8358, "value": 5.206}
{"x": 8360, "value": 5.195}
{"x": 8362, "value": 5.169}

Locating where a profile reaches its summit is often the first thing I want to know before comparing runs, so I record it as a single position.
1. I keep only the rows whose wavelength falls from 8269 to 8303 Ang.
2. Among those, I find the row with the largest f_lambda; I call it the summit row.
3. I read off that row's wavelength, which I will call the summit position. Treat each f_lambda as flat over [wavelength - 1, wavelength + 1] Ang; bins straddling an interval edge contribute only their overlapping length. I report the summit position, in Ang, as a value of 8280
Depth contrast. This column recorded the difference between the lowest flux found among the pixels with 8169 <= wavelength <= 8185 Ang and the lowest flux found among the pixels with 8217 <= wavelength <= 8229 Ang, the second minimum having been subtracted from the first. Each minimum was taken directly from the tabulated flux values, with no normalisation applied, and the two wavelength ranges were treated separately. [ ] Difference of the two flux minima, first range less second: 0.0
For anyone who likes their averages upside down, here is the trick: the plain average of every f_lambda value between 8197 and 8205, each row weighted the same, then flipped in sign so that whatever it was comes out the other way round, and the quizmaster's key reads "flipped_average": -4.56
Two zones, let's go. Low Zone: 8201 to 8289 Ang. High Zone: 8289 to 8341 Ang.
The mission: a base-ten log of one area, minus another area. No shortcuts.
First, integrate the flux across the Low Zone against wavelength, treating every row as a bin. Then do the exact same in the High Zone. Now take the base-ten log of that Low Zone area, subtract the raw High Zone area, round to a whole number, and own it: -249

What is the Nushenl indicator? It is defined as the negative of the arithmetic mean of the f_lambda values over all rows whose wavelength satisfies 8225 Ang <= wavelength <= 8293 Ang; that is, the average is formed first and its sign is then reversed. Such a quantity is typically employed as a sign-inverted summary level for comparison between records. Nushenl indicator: -4.90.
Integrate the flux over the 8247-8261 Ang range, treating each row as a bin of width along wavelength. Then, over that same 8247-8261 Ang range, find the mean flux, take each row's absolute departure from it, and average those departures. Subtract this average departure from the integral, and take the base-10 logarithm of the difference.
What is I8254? 1.838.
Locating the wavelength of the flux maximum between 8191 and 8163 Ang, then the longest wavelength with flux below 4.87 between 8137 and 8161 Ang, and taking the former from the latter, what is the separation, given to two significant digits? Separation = -24 Ang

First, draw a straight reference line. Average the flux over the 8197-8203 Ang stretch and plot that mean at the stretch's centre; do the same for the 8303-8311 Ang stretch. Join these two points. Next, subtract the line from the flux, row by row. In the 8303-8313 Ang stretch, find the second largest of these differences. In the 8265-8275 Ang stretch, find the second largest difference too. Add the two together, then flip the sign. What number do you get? -0.35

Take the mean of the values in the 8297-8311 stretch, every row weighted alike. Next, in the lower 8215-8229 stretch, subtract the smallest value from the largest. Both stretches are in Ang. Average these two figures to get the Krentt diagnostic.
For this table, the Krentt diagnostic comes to 2.37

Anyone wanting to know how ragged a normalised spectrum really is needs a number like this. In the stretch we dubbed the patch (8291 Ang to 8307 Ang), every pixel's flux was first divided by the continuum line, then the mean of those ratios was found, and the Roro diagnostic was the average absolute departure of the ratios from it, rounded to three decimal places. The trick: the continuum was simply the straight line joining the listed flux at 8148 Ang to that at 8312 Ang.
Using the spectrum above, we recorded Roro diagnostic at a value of 0.022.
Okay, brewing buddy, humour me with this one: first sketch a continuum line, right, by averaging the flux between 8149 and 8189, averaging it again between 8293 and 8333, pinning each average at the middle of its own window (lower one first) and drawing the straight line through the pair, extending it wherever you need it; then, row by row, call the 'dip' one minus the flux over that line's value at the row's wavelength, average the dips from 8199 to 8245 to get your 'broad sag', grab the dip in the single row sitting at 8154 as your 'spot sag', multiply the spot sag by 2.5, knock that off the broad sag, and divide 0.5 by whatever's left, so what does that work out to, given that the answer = -10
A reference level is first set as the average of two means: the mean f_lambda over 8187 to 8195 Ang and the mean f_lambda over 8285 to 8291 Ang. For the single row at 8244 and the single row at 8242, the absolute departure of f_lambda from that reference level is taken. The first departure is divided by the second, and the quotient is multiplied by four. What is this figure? 2.5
